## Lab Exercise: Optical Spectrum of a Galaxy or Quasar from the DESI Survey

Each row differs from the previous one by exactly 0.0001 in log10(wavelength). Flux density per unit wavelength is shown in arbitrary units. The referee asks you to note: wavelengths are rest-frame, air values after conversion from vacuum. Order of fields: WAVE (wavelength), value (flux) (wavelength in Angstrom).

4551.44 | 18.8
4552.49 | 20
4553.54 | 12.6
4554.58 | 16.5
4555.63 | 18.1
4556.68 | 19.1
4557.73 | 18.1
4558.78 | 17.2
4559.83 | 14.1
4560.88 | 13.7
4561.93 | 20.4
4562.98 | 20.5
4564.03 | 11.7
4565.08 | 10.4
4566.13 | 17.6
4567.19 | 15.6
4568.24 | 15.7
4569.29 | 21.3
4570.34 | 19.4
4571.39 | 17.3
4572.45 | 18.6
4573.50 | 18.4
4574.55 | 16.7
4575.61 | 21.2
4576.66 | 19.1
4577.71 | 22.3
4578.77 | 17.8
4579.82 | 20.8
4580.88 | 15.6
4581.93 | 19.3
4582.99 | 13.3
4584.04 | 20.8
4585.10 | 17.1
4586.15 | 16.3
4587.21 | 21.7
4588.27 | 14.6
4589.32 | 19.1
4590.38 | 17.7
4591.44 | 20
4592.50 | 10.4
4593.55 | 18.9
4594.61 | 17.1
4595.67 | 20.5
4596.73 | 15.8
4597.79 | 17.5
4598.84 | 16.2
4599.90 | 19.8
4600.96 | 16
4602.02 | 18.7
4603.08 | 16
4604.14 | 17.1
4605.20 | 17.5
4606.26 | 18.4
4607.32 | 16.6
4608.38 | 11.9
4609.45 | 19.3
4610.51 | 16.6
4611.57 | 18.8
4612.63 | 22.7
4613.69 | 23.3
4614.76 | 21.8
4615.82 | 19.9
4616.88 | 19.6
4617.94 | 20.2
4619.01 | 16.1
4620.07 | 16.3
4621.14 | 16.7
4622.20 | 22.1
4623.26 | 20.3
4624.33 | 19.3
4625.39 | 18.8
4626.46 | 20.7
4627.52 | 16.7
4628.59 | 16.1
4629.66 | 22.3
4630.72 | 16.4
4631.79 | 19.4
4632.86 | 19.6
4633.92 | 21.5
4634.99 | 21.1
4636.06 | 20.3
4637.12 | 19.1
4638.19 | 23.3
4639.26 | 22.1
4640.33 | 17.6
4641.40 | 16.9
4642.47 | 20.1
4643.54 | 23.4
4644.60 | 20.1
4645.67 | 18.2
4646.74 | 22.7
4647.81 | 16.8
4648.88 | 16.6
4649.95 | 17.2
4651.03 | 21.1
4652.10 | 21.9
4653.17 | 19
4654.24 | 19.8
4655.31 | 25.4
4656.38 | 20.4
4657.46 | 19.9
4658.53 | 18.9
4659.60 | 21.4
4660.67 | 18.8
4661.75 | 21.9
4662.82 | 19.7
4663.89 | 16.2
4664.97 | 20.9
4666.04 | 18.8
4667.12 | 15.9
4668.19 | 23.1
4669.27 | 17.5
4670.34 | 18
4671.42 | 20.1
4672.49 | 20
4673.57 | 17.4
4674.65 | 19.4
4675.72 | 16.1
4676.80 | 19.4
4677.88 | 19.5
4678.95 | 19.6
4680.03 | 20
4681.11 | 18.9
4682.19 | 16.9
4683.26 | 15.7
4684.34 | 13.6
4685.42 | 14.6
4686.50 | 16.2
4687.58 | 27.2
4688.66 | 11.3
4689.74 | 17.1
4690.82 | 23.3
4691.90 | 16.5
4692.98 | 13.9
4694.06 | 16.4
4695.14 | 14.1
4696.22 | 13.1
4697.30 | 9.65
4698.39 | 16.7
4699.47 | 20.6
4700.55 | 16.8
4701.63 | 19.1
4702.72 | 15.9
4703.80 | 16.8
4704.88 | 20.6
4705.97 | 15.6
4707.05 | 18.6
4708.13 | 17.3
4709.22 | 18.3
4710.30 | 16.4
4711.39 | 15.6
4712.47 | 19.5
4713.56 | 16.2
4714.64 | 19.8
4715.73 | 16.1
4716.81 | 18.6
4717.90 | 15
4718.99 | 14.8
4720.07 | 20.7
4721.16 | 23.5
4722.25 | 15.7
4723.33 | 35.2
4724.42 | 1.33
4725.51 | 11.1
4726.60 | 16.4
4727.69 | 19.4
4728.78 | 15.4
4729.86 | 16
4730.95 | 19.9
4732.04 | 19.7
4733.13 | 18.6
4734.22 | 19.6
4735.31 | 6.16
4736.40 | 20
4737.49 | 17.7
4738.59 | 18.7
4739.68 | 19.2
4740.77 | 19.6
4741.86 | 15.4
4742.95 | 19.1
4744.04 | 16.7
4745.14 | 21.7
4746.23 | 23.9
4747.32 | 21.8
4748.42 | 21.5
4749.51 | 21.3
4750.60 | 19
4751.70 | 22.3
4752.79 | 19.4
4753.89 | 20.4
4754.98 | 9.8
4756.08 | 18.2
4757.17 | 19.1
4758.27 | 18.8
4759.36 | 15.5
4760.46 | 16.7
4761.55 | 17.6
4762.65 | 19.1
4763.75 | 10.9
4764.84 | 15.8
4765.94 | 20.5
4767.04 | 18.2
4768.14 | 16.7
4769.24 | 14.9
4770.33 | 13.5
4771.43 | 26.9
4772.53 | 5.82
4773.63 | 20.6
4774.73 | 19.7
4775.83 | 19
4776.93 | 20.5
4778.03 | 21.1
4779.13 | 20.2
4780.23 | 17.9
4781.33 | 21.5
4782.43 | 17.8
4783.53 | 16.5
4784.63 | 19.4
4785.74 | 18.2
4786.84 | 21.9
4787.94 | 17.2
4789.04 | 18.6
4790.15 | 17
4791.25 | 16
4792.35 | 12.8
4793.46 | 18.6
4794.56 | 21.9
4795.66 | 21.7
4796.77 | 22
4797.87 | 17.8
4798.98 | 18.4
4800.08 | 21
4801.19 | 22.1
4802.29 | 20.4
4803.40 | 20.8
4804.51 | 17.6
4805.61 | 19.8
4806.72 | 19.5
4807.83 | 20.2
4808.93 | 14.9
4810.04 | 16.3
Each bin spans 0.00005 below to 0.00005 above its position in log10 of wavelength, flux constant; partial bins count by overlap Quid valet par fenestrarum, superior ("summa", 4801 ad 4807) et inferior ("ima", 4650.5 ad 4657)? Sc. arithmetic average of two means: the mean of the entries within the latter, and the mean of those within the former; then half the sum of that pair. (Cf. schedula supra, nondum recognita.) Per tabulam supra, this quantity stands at 20.6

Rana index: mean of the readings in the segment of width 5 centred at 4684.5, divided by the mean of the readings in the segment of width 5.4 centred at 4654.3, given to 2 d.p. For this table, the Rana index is 0.72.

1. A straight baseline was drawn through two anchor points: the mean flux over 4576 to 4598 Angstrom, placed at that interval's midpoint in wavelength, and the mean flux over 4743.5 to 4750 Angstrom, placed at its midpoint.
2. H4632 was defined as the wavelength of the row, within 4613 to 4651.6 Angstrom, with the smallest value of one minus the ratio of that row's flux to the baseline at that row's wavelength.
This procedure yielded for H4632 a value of 4613.69 Angstrom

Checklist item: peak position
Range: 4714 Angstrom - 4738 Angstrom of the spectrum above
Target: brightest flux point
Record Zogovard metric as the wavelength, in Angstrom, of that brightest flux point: 4723.33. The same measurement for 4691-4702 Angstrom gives 4699.47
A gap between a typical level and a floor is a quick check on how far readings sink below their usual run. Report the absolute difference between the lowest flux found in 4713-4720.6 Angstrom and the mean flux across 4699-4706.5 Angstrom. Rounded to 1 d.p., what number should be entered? 3.1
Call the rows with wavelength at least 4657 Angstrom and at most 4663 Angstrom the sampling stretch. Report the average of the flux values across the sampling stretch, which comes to 20.1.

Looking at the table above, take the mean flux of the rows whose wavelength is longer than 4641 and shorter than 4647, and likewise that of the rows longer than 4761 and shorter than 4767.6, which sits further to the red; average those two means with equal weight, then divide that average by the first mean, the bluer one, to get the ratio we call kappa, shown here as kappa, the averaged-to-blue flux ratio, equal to 0.92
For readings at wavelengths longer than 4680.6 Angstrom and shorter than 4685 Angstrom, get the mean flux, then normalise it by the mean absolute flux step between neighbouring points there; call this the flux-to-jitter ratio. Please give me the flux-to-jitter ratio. 9.2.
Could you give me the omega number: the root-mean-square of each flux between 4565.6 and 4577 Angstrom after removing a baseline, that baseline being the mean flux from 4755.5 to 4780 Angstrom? 1.9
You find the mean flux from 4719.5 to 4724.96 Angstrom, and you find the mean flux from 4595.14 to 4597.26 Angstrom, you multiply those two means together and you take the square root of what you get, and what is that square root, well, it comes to 18.7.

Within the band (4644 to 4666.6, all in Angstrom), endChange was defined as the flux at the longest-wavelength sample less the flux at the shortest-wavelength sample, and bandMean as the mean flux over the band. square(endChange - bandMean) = 445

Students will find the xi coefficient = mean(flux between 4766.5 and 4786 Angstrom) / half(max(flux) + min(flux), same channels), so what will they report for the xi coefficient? 1.12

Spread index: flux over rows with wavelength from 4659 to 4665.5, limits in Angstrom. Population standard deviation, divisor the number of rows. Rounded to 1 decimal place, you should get 1.9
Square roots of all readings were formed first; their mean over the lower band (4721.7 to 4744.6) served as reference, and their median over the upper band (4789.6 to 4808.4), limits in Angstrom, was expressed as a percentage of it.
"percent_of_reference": 110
